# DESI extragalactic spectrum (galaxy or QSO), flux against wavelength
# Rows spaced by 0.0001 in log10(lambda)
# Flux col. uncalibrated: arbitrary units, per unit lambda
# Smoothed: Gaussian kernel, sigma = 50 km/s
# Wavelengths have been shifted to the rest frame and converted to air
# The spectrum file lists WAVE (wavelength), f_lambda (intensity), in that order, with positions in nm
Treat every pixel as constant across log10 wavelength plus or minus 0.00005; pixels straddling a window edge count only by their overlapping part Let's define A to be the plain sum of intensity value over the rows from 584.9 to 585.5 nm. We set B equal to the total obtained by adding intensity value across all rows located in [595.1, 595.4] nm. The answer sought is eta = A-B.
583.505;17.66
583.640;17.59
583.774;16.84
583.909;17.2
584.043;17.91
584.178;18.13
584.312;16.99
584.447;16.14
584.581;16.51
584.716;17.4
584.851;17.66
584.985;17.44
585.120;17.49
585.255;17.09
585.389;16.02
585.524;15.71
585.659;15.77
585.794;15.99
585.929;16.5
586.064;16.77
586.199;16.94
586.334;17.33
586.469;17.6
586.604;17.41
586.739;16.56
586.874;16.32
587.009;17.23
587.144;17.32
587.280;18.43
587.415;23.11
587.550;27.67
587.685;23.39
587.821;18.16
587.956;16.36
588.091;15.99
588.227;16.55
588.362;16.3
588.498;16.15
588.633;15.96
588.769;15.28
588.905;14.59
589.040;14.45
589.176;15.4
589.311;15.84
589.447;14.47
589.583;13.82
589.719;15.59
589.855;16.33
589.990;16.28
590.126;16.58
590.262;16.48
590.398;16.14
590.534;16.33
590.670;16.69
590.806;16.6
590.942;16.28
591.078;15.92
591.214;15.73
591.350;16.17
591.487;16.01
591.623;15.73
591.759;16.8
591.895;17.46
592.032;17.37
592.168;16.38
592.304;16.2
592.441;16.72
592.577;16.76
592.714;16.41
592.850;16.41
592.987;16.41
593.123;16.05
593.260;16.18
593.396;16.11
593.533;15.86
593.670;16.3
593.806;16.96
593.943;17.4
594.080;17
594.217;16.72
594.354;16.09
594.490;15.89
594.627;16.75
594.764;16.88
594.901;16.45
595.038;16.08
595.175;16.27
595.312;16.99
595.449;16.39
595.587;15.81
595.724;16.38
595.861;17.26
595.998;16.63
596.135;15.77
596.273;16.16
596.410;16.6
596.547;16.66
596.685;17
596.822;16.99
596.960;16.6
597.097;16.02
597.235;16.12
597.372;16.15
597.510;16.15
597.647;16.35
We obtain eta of 35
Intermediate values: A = 68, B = 33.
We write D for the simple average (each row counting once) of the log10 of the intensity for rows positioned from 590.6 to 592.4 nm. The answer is 1.21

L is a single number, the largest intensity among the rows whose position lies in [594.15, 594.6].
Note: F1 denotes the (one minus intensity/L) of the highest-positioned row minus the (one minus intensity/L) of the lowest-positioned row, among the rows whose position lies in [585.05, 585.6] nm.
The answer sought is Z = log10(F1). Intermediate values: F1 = 0.11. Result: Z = -0.97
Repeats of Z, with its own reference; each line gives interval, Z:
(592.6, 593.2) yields -1.67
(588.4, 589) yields -1.03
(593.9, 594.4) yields -1.11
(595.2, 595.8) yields -1.44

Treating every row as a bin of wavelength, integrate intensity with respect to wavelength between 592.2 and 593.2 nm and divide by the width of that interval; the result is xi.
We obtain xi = 16.4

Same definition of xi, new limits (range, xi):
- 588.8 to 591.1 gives 15.7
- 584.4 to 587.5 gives 17.2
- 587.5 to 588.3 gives 19.5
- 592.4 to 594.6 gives 16.5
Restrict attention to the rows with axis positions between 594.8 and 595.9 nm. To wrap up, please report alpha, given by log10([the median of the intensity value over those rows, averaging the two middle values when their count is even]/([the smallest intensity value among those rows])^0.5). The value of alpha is 0.615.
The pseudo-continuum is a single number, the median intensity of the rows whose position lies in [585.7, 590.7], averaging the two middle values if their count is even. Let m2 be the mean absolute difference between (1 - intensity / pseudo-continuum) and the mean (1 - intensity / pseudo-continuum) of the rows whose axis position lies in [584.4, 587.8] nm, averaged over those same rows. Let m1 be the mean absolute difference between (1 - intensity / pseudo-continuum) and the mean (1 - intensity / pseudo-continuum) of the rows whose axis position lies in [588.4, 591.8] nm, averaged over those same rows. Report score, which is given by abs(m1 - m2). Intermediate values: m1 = 0.036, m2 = 0.104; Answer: 0.07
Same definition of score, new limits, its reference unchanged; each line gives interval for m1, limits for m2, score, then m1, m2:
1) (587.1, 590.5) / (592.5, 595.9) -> 0.10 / 0.126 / 0.022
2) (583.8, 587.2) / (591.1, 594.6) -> 0.01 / 0.035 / 0.025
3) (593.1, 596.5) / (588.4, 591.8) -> 0.01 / 0.024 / 0.036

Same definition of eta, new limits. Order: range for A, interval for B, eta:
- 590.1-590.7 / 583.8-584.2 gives 29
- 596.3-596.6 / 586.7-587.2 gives -34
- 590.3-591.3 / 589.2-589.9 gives 38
